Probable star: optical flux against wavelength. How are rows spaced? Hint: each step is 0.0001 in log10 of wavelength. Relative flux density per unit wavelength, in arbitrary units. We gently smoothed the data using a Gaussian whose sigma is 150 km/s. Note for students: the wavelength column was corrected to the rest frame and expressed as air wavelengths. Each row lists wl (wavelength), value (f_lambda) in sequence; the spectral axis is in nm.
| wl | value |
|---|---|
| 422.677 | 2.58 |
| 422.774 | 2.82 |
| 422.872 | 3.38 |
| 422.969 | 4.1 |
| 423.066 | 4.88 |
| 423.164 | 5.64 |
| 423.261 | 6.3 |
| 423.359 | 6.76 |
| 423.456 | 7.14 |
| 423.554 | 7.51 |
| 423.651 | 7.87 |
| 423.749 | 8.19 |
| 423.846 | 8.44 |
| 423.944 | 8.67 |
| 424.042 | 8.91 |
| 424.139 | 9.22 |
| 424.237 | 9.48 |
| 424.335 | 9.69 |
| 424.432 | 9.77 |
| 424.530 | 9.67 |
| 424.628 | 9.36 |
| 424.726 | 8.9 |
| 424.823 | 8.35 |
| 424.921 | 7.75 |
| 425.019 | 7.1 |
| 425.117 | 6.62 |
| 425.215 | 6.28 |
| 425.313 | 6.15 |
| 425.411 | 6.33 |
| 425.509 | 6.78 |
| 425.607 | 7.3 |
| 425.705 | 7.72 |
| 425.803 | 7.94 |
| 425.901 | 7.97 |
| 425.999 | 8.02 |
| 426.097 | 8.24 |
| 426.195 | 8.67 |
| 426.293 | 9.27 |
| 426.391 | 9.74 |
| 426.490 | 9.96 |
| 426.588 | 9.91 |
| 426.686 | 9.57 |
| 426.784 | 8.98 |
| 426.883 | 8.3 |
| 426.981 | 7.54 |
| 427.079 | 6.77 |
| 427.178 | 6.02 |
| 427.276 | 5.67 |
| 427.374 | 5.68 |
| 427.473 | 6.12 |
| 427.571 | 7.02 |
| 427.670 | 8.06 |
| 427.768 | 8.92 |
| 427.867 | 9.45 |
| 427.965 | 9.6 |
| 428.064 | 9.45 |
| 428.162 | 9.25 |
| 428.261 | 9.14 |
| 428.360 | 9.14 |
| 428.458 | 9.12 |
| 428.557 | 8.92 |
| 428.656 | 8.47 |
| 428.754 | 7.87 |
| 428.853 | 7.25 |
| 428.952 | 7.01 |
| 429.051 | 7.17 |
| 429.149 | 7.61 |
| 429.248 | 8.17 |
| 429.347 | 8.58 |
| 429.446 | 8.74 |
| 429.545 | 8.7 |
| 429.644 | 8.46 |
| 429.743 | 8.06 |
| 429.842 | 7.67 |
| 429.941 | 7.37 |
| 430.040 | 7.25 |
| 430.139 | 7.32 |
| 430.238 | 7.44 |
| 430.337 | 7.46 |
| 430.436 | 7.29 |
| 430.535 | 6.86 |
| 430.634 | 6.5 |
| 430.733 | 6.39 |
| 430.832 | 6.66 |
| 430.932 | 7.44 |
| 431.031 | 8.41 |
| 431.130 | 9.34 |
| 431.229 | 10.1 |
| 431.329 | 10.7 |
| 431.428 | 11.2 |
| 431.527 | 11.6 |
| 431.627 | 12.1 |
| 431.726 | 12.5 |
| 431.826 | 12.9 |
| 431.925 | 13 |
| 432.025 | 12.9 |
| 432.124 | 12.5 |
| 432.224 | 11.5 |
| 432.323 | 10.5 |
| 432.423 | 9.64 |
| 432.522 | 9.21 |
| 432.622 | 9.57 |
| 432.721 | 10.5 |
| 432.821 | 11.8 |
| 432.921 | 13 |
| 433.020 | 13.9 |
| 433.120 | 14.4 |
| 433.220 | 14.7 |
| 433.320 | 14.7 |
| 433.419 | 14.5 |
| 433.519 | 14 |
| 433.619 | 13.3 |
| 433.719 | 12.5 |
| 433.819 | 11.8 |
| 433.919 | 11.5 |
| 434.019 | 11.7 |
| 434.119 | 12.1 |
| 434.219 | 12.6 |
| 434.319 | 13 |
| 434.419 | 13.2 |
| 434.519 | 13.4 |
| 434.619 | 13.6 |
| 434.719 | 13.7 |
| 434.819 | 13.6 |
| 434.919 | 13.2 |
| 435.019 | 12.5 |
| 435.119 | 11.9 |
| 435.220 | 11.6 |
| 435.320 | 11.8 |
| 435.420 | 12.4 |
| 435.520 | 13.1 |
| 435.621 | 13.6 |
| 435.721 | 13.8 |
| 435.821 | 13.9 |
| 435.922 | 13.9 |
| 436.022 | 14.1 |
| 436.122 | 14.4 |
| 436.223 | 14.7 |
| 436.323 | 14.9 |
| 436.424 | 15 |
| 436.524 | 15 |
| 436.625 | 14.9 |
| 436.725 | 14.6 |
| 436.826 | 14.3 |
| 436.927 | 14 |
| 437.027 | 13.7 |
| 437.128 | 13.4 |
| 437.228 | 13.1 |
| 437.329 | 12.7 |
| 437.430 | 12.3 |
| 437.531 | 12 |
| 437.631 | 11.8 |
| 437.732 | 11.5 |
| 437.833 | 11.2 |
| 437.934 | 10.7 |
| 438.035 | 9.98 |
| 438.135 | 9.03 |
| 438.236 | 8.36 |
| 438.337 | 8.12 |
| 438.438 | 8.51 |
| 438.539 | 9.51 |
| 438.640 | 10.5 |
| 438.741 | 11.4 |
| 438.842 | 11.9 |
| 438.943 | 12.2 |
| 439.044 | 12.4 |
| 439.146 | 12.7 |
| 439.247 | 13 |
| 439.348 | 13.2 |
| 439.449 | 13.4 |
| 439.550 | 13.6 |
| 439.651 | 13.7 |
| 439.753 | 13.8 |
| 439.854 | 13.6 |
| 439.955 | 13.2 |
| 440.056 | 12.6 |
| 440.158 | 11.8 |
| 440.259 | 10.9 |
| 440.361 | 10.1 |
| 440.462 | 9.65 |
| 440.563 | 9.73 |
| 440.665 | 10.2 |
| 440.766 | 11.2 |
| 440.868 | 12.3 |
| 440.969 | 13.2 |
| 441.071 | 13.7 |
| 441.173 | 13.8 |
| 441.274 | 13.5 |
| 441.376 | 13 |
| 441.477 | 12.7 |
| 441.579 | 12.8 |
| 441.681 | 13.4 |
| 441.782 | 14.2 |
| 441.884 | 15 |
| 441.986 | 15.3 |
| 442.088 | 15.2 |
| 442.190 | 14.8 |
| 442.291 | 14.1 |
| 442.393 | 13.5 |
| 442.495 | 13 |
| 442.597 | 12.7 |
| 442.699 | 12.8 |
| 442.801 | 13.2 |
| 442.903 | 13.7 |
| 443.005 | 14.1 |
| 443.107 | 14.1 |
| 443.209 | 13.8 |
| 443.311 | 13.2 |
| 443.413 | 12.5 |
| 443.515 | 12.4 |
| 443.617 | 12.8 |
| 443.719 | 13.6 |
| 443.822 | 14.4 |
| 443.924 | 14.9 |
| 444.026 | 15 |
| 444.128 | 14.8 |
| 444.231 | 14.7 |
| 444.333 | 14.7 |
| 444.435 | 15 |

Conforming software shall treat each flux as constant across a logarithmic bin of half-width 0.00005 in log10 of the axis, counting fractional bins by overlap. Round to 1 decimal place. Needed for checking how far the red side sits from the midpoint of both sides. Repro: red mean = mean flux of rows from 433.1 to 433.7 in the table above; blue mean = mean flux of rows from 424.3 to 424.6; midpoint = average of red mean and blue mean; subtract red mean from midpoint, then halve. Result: -1.1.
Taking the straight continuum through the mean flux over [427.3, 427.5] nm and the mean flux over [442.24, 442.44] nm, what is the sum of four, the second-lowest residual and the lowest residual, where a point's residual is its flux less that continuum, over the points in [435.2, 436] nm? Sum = 7.3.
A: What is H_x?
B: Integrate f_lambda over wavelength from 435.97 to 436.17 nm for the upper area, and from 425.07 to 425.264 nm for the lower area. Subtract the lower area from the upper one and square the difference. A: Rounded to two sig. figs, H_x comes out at 2.6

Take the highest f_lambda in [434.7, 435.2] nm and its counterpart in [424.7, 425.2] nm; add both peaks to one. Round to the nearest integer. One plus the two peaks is 24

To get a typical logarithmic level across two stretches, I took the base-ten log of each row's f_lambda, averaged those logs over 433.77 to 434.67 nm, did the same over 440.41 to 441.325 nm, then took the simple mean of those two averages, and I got 1.08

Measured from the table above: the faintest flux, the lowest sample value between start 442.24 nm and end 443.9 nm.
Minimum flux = 12.4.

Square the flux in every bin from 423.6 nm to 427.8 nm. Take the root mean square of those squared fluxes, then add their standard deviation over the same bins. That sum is 90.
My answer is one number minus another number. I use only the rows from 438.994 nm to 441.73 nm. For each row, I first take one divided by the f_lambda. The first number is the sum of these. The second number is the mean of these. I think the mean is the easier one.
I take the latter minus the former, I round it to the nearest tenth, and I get -2.1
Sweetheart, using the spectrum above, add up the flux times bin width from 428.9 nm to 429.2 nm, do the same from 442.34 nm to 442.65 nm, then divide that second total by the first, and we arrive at 1.9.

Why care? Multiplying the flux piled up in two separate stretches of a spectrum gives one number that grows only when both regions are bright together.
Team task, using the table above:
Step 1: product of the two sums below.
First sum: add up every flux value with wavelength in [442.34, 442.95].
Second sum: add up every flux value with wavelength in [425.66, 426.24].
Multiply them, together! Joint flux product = 3831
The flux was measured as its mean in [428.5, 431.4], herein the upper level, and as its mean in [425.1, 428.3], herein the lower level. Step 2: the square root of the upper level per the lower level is 1.0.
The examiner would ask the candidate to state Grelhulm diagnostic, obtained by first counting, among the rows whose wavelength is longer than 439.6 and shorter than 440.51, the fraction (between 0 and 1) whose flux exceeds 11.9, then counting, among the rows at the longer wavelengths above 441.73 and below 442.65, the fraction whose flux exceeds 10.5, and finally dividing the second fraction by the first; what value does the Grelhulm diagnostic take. 1.8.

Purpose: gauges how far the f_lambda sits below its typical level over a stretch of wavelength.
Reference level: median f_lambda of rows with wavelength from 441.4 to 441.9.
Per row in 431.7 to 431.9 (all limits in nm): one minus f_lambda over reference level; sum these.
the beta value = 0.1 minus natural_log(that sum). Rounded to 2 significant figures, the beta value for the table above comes 2.4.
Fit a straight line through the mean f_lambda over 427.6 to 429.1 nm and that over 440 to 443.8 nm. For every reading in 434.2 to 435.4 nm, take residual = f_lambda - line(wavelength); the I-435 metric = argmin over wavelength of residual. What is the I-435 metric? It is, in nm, 435.220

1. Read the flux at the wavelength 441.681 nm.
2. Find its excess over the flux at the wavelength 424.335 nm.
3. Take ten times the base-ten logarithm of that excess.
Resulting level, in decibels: 6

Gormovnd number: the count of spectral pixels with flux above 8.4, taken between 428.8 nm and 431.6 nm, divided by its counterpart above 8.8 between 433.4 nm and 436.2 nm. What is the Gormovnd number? 0.36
